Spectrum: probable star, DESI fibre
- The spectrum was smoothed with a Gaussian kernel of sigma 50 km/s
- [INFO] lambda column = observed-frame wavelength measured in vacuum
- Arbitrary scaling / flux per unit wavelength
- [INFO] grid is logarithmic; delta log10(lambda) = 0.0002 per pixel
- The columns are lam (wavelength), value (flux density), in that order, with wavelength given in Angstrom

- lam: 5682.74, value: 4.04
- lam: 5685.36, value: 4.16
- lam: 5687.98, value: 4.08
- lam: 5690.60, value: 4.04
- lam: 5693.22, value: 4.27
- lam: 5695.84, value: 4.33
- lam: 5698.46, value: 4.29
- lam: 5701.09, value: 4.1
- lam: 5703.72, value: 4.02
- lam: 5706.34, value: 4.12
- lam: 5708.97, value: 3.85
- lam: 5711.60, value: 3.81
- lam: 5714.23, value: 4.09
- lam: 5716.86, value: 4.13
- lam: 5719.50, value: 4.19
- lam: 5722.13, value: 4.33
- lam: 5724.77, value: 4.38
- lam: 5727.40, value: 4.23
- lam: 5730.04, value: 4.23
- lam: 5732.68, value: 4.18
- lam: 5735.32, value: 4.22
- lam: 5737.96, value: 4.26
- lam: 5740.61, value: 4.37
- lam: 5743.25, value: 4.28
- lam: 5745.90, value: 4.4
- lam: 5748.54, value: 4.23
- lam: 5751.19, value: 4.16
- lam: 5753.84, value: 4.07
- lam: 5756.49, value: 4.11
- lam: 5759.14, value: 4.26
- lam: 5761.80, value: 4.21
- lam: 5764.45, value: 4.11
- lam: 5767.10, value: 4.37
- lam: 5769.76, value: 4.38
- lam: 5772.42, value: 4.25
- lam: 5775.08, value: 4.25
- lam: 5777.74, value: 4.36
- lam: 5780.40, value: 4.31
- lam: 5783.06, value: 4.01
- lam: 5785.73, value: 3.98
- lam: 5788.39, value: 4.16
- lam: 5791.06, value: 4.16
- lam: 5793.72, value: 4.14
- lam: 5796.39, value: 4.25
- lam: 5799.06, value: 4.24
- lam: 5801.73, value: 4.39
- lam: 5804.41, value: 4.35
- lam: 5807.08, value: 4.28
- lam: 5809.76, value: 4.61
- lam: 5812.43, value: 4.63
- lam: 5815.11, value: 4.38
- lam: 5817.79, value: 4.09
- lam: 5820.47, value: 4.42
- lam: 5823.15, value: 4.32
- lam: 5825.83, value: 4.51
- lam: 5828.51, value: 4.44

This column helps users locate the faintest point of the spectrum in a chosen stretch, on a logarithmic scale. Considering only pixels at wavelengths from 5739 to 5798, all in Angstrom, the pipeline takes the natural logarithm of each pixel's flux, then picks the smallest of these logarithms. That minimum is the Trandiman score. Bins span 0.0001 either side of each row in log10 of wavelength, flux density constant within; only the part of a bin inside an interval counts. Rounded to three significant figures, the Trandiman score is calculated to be 1.38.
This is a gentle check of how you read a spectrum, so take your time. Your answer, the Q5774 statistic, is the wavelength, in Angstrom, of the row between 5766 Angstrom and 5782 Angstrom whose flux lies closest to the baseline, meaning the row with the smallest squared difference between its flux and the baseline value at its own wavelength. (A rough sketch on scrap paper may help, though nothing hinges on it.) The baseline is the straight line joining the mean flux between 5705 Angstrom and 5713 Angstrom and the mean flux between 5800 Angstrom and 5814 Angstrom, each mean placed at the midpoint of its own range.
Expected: 5780.40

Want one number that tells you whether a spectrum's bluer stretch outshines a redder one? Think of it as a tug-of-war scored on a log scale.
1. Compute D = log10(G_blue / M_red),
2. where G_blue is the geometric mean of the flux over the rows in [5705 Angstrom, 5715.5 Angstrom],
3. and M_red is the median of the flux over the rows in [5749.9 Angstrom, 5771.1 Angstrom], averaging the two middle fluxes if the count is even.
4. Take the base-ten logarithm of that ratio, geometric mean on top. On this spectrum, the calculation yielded -0.023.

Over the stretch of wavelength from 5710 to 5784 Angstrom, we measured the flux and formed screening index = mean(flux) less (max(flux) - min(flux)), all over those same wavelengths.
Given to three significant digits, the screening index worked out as 3.63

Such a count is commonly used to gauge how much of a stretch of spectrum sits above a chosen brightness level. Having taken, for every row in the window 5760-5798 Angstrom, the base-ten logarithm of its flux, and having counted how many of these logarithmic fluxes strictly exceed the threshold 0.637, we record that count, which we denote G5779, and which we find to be 3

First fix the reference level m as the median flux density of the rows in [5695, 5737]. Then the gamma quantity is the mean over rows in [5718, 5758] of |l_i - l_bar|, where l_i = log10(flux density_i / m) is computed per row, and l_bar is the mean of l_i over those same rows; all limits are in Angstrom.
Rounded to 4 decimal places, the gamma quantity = 0.0077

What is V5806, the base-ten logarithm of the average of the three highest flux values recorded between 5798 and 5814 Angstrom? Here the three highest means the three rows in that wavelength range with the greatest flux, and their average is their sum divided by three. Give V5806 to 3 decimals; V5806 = 0.657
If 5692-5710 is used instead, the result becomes 0.633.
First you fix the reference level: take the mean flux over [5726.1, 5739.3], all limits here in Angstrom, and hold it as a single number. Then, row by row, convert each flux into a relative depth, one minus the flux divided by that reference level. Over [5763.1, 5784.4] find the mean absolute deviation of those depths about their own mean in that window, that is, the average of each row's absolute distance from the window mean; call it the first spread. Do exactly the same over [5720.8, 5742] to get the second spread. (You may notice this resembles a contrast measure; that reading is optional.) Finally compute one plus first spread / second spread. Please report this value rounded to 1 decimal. 2.6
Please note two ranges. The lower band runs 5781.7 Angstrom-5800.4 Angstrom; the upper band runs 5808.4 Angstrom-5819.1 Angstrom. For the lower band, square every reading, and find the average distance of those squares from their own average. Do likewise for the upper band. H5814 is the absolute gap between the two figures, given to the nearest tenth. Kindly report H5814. 1.0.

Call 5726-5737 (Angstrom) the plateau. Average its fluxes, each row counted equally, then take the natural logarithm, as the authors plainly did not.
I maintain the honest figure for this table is 1.44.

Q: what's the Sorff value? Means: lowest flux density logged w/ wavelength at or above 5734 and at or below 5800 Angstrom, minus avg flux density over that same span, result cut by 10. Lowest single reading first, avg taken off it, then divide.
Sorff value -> -0.024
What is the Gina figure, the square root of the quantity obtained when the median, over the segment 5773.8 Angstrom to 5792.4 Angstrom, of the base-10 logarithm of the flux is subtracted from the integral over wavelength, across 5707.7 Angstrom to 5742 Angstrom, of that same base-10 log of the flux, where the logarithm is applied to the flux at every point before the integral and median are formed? 4.5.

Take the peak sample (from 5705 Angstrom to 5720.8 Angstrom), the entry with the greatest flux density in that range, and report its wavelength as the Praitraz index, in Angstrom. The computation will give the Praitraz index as 5719.50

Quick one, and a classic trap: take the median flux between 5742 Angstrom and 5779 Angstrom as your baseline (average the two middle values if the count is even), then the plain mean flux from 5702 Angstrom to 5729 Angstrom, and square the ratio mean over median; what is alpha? 0.94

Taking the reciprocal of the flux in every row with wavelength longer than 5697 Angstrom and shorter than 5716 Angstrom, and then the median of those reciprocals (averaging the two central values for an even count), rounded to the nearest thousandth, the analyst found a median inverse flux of 0.244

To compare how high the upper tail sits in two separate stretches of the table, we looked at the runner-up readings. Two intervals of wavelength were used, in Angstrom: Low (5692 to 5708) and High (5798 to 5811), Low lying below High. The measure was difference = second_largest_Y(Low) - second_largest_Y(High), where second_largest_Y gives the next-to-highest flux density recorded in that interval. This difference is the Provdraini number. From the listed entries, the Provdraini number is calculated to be -0.10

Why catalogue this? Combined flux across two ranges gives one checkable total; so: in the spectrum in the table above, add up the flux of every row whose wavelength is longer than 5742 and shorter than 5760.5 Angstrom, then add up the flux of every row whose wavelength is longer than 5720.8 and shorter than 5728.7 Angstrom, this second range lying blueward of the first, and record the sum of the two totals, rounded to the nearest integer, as 42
